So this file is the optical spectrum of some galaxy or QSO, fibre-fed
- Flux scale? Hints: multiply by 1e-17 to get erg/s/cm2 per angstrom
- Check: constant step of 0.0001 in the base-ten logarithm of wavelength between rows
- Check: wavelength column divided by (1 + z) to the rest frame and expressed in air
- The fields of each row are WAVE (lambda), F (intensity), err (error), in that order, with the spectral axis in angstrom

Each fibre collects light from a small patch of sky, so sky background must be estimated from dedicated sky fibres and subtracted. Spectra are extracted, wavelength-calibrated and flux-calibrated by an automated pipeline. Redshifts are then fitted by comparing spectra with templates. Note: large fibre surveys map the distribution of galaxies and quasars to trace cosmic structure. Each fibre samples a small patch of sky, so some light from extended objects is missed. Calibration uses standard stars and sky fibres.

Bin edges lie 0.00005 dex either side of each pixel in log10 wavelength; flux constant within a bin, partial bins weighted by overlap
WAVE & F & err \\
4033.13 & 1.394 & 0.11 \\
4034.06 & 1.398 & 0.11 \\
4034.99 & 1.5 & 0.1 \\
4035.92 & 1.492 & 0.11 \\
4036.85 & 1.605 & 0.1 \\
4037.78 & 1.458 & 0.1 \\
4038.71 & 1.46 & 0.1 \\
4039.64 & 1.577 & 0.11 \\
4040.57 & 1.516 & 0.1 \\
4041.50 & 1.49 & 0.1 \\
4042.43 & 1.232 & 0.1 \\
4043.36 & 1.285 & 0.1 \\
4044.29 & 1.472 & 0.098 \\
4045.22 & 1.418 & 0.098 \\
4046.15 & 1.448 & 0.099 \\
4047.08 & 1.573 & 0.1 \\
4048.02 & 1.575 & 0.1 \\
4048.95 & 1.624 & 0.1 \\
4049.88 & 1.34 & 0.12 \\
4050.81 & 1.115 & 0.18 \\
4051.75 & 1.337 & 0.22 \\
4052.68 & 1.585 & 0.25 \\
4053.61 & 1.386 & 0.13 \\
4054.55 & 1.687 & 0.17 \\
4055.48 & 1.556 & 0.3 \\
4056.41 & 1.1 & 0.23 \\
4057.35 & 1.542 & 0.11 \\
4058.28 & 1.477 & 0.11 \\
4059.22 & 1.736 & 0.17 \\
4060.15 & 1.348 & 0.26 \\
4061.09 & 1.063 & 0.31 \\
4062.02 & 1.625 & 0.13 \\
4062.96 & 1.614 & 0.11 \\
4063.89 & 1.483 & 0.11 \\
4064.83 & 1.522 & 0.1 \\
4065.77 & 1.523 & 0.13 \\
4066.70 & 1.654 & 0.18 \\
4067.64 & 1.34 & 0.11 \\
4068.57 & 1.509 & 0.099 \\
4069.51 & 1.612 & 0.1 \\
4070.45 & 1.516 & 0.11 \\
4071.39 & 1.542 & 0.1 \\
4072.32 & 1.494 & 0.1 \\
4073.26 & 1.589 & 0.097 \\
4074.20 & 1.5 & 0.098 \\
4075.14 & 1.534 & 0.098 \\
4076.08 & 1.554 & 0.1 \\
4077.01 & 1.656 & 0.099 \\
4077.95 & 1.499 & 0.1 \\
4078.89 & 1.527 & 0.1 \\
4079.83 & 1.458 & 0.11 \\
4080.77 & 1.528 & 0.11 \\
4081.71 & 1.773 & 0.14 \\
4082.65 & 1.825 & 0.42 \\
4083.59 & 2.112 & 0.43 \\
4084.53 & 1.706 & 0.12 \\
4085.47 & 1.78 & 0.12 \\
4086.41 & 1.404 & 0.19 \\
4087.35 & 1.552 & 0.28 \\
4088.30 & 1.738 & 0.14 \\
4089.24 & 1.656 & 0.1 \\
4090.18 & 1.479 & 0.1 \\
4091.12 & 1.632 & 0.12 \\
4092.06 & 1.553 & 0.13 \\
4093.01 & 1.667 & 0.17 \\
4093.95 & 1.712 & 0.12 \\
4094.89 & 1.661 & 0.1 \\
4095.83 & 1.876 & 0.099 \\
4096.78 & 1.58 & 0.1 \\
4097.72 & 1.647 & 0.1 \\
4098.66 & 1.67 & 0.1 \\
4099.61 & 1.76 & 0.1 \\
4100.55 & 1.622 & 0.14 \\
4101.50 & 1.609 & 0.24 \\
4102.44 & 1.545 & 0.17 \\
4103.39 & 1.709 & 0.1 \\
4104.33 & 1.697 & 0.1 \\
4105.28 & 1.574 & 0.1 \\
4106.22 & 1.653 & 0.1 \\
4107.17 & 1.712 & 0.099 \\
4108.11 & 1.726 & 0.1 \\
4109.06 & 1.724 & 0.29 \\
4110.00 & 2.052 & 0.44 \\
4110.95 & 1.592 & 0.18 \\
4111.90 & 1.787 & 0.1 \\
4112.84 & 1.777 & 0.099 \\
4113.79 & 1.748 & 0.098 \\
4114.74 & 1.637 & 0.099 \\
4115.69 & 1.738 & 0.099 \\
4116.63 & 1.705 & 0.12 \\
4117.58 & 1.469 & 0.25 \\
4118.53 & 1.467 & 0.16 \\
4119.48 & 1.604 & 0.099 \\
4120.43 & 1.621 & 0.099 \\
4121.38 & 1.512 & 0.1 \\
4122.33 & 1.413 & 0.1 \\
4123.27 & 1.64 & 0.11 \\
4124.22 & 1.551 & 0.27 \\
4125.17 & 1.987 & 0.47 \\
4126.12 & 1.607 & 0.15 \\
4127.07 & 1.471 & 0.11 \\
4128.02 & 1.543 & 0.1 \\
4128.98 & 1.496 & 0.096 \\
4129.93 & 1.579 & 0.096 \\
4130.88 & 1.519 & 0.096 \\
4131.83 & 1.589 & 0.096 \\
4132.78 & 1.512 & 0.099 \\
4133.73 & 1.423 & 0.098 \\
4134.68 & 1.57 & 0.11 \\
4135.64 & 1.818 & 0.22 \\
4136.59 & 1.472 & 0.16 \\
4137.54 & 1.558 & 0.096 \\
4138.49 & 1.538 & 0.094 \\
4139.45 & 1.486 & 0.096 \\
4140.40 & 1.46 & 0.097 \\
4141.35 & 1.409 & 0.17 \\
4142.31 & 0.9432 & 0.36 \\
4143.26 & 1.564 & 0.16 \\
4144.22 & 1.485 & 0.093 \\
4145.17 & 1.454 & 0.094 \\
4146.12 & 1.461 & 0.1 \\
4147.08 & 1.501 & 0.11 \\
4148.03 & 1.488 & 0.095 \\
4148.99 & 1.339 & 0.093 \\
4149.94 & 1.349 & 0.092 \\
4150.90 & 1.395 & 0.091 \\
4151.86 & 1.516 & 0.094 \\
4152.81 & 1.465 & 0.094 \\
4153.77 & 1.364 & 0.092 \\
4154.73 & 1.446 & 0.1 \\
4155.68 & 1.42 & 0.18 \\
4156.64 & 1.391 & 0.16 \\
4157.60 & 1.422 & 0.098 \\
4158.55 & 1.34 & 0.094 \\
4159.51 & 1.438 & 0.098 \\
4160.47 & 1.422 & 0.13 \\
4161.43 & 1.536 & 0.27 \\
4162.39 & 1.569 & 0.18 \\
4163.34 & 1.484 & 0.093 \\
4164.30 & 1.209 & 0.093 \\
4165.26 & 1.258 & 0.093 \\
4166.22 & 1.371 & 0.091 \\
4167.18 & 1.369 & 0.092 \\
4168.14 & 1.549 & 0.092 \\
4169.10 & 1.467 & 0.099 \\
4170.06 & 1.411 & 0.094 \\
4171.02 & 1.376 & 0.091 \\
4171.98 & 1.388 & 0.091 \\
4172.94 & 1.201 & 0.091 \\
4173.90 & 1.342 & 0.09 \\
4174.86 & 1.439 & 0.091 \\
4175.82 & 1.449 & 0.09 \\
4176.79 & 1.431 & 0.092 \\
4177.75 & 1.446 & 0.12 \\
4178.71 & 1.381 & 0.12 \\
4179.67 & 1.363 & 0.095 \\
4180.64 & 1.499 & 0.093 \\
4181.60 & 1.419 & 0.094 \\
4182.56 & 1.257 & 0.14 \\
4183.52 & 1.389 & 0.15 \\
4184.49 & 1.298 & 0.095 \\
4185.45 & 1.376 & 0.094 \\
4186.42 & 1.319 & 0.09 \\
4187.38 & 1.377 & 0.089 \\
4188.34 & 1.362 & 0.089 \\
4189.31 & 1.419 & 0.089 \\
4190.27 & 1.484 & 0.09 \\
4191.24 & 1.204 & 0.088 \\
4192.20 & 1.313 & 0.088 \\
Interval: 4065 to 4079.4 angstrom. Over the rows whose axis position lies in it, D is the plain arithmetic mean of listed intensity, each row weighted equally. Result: 1.54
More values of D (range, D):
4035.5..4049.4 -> 1.48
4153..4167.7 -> 1.40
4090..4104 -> 1.65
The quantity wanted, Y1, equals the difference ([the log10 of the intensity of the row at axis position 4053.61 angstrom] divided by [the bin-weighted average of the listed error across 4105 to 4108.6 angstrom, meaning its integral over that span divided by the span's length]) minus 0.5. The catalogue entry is 0.91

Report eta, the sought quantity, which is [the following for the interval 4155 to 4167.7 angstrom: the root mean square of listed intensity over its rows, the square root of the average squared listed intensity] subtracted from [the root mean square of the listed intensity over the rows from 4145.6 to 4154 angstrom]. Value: 0.03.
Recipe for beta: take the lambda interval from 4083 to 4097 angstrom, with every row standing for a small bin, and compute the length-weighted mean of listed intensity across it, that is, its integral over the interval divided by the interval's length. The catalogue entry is 1.68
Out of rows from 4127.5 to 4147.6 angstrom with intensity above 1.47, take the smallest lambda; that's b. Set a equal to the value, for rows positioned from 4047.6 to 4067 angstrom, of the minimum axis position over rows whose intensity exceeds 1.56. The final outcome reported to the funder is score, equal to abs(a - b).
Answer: 80.0 angstrom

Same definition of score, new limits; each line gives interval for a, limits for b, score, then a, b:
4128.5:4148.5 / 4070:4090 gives 59.5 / 4129.93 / 4070.45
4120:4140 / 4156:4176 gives 41.0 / 4120.43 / 4161.43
